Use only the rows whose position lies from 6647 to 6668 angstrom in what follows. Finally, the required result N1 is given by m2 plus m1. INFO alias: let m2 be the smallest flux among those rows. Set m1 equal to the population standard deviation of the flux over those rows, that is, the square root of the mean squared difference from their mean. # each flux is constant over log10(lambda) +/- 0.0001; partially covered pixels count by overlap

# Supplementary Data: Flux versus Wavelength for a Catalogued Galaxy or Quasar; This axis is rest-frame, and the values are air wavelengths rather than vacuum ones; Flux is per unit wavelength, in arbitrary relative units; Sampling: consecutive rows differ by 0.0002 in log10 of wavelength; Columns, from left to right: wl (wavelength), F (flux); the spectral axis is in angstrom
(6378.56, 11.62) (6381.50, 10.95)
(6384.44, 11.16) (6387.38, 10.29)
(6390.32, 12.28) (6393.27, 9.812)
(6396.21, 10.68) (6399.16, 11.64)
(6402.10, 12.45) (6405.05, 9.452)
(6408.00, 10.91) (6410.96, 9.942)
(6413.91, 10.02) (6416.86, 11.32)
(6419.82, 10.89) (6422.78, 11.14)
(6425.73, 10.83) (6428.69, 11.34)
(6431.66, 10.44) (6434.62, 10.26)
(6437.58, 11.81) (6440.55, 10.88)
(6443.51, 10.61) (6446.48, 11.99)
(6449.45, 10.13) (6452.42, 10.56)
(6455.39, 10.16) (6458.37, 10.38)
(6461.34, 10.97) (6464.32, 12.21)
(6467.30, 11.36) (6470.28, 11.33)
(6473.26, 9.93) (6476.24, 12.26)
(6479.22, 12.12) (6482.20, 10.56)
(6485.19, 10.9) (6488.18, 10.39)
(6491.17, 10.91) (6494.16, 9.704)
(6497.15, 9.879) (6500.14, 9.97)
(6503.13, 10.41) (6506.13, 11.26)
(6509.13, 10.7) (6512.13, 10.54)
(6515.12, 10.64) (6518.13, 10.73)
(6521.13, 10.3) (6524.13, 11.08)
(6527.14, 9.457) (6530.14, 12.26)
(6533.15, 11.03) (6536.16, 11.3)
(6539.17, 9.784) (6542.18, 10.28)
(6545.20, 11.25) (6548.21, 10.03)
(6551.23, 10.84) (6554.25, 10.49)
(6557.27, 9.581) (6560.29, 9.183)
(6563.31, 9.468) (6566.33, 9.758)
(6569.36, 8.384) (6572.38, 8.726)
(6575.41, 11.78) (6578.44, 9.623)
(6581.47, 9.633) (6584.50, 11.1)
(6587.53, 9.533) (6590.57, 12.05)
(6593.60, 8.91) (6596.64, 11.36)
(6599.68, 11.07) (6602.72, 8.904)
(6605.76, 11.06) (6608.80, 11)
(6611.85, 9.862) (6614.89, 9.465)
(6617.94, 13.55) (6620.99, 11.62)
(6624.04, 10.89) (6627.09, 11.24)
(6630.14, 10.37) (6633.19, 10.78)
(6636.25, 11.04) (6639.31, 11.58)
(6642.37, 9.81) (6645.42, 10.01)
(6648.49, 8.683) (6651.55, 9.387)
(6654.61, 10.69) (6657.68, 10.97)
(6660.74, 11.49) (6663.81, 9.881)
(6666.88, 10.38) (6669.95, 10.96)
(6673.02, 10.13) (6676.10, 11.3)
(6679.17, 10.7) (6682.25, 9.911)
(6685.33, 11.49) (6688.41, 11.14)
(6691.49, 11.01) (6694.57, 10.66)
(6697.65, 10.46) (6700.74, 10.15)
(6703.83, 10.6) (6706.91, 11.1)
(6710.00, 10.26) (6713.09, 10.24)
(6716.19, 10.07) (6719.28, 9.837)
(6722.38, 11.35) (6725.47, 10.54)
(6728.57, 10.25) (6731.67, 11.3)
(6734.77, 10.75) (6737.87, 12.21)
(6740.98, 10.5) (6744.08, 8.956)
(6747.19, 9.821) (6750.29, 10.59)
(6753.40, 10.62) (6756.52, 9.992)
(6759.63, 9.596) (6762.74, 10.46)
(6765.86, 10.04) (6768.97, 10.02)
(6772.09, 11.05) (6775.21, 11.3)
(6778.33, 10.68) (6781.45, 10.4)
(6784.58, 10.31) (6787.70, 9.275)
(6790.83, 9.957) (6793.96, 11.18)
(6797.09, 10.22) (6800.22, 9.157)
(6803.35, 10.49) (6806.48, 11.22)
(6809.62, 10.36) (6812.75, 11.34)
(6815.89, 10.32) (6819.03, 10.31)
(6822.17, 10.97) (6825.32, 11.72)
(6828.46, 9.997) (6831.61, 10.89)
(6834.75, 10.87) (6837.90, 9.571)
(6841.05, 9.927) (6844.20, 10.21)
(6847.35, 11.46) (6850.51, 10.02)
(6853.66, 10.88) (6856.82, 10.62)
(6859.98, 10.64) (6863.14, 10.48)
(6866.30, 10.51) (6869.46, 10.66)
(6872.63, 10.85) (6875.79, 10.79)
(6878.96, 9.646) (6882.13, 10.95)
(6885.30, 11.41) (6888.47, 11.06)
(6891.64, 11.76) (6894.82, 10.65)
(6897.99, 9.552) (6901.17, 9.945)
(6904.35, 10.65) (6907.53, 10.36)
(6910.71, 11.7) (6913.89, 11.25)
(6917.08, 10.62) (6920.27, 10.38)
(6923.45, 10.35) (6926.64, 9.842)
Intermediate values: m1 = 0.89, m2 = 8.683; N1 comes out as 9.58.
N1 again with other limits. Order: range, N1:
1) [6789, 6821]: 9.78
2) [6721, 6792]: 9.66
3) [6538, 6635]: 9.49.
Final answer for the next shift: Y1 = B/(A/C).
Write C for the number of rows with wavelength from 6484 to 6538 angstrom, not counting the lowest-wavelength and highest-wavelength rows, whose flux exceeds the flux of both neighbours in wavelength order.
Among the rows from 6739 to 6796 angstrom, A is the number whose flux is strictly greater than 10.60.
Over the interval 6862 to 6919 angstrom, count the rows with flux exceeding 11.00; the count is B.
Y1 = 5.00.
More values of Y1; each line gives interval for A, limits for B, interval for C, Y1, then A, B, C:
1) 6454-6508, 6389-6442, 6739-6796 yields 2.33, 9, 7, 3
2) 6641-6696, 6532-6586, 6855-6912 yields 2.50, 10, 5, 5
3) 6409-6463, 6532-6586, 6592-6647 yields 2.50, 10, 5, 5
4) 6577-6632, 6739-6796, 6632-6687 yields 1.50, 10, 3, 5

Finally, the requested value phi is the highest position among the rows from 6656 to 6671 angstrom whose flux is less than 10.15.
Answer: 6663.81 angstrom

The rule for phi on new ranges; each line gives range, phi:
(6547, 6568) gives 6566.33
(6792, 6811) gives 6800.22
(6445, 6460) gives 6449.45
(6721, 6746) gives 6744.08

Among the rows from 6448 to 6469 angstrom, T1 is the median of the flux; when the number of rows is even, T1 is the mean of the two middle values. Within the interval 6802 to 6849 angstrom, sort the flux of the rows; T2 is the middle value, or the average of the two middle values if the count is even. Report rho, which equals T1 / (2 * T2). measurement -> 0.503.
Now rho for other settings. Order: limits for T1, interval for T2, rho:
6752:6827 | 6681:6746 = 0.492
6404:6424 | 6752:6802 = 0.530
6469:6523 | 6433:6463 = 0.501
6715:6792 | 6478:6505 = 0.500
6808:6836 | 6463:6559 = 0.509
